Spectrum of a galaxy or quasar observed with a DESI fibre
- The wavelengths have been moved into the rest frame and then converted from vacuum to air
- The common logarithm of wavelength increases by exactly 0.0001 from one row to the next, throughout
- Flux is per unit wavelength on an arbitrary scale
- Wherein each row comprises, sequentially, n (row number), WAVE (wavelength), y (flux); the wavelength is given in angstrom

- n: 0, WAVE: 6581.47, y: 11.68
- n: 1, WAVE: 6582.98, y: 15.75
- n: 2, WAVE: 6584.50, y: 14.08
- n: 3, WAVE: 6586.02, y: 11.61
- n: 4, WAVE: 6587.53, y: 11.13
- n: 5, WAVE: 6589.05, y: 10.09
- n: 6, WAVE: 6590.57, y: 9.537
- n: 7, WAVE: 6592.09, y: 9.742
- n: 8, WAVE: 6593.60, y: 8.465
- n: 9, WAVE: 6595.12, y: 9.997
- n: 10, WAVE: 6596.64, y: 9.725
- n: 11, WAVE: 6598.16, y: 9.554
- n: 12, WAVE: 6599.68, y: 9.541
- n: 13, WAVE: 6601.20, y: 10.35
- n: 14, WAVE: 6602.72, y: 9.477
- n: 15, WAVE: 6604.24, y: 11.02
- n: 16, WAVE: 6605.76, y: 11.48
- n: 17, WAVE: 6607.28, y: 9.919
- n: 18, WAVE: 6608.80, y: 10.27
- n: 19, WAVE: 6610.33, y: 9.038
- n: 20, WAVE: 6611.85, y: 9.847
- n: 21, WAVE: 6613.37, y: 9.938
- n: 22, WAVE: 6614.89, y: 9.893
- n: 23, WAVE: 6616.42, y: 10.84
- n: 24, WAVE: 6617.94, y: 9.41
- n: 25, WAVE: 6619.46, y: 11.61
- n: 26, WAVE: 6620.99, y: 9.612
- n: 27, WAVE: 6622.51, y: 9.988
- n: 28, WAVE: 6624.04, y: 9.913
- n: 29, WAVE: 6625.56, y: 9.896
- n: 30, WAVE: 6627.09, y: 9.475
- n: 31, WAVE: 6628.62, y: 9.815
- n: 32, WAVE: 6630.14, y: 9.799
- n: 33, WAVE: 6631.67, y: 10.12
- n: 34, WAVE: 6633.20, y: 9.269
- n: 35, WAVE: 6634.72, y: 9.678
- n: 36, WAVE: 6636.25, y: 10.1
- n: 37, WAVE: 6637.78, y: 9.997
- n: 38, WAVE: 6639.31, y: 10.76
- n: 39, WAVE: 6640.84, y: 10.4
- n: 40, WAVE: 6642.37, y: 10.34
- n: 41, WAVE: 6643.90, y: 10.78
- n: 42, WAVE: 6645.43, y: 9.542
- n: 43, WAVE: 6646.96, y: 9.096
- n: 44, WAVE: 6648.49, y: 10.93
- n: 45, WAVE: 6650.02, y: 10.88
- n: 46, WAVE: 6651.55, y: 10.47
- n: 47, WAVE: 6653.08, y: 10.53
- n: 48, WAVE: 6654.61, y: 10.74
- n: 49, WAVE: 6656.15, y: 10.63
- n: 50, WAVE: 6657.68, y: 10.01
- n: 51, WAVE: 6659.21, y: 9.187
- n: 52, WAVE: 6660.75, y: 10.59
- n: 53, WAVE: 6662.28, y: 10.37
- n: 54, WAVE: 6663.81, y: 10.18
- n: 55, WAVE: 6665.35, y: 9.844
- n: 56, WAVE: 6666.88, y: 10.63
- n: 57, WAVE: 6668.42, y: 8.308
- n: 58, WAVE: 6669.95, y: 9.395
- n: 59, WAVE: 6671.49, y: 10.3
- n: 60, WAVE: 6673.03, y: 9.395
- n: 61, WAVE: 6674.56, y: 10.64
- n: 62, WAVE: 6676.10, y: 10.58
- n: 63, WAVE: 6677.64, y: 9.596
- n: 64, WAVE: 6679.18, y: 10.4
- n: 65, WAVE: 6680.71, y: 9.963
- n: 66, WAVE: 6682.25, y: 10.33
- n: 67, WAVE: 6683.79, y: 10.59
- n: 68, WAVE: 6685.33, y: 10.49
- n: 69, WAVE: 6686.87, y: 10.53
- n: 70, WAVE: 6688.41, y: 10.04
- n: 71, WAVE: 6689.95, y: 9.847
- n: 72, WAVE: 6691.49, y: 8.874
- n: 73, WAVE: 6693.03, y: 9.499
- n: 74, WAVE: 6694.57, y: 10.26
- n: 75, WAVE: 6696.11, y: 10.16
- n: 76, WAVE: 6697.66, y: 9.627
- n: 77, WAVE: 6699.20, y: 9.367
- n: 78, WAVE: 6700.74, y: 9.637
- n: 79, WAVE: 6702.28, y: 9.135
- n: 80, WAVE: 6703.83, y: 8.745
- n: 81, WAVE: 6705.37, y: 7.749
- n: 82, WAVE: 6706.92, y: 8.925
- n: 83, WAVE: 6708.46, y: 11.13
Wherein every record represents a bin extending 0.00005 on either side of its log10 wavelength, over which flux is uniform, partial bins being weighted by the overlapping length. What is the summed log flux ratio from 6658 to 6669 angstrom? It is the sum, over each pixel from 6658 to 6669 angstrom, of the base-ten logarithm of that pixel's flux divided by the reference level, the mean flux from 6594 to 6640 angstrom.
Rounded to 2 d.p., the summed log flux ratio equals -0.05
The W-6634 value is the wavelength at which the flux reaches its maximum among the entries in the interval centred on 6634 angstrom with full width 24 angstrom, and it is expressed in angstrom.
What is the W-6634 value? 6643.90 angstrom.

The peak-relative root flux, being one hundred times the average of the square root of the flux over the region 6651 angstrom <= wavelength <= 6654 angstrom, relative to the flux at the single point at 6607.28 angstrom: 32.7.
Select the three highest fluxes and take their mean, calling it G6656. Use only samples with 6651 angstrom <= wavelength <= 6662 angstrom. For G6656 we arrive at 10.7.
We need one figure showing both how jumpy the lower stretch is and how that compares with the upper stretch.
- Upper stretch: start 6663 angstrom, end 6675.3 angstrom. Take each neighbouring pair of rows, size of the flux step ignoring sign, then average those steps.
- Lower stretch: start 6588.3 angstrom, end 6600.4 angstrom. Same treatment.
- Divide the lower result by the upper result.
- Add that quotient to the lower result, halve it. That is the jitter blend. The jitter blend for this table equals 0.55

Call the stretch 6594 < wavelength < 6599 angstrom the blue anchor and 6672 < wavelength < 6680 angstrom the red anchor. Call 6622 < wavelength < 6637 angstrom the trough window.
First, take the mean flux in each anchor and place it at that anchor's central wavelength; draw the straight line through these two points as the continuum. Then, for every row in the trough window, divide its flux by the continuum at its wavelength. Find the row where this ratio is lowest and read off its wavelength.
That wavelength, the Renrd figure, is 6633.20 angstrom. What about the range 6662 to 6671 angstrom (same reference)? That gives 6668.42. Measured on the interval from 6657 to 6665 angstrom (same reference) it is 6659.21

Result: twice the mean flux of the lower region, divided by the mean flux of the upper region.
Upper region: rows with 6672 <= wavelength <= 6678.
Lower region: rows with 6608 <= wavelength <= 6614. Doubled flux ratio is 1.94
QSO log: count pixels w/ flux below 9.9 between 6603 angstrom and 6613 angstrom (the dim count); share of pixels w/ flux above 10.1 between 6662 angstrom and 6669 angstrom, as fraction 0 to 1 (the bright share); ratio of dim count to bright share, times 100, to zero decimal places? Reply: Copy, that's 333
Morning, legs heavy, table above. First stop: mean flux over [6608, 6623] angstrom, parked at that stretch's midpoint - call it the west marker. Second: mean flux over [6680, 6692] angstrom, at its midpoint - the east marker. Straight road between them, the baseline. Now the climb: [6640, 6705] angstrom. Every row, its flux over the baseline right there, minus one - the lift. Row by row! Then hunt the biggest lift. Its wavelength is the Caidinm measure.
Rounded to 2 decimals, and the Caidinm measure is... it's 6648.49 angstrom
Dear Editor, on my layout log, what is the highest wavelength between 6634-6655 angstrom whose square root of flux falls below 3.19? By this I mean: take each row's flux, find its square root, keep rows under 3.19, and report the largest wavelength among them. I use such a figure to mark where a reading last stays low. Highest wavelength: 6646.96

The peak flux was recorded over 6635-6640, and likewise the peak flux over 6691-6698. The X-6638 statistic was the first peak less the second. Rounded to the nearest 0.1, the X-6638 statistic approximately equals 0.5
